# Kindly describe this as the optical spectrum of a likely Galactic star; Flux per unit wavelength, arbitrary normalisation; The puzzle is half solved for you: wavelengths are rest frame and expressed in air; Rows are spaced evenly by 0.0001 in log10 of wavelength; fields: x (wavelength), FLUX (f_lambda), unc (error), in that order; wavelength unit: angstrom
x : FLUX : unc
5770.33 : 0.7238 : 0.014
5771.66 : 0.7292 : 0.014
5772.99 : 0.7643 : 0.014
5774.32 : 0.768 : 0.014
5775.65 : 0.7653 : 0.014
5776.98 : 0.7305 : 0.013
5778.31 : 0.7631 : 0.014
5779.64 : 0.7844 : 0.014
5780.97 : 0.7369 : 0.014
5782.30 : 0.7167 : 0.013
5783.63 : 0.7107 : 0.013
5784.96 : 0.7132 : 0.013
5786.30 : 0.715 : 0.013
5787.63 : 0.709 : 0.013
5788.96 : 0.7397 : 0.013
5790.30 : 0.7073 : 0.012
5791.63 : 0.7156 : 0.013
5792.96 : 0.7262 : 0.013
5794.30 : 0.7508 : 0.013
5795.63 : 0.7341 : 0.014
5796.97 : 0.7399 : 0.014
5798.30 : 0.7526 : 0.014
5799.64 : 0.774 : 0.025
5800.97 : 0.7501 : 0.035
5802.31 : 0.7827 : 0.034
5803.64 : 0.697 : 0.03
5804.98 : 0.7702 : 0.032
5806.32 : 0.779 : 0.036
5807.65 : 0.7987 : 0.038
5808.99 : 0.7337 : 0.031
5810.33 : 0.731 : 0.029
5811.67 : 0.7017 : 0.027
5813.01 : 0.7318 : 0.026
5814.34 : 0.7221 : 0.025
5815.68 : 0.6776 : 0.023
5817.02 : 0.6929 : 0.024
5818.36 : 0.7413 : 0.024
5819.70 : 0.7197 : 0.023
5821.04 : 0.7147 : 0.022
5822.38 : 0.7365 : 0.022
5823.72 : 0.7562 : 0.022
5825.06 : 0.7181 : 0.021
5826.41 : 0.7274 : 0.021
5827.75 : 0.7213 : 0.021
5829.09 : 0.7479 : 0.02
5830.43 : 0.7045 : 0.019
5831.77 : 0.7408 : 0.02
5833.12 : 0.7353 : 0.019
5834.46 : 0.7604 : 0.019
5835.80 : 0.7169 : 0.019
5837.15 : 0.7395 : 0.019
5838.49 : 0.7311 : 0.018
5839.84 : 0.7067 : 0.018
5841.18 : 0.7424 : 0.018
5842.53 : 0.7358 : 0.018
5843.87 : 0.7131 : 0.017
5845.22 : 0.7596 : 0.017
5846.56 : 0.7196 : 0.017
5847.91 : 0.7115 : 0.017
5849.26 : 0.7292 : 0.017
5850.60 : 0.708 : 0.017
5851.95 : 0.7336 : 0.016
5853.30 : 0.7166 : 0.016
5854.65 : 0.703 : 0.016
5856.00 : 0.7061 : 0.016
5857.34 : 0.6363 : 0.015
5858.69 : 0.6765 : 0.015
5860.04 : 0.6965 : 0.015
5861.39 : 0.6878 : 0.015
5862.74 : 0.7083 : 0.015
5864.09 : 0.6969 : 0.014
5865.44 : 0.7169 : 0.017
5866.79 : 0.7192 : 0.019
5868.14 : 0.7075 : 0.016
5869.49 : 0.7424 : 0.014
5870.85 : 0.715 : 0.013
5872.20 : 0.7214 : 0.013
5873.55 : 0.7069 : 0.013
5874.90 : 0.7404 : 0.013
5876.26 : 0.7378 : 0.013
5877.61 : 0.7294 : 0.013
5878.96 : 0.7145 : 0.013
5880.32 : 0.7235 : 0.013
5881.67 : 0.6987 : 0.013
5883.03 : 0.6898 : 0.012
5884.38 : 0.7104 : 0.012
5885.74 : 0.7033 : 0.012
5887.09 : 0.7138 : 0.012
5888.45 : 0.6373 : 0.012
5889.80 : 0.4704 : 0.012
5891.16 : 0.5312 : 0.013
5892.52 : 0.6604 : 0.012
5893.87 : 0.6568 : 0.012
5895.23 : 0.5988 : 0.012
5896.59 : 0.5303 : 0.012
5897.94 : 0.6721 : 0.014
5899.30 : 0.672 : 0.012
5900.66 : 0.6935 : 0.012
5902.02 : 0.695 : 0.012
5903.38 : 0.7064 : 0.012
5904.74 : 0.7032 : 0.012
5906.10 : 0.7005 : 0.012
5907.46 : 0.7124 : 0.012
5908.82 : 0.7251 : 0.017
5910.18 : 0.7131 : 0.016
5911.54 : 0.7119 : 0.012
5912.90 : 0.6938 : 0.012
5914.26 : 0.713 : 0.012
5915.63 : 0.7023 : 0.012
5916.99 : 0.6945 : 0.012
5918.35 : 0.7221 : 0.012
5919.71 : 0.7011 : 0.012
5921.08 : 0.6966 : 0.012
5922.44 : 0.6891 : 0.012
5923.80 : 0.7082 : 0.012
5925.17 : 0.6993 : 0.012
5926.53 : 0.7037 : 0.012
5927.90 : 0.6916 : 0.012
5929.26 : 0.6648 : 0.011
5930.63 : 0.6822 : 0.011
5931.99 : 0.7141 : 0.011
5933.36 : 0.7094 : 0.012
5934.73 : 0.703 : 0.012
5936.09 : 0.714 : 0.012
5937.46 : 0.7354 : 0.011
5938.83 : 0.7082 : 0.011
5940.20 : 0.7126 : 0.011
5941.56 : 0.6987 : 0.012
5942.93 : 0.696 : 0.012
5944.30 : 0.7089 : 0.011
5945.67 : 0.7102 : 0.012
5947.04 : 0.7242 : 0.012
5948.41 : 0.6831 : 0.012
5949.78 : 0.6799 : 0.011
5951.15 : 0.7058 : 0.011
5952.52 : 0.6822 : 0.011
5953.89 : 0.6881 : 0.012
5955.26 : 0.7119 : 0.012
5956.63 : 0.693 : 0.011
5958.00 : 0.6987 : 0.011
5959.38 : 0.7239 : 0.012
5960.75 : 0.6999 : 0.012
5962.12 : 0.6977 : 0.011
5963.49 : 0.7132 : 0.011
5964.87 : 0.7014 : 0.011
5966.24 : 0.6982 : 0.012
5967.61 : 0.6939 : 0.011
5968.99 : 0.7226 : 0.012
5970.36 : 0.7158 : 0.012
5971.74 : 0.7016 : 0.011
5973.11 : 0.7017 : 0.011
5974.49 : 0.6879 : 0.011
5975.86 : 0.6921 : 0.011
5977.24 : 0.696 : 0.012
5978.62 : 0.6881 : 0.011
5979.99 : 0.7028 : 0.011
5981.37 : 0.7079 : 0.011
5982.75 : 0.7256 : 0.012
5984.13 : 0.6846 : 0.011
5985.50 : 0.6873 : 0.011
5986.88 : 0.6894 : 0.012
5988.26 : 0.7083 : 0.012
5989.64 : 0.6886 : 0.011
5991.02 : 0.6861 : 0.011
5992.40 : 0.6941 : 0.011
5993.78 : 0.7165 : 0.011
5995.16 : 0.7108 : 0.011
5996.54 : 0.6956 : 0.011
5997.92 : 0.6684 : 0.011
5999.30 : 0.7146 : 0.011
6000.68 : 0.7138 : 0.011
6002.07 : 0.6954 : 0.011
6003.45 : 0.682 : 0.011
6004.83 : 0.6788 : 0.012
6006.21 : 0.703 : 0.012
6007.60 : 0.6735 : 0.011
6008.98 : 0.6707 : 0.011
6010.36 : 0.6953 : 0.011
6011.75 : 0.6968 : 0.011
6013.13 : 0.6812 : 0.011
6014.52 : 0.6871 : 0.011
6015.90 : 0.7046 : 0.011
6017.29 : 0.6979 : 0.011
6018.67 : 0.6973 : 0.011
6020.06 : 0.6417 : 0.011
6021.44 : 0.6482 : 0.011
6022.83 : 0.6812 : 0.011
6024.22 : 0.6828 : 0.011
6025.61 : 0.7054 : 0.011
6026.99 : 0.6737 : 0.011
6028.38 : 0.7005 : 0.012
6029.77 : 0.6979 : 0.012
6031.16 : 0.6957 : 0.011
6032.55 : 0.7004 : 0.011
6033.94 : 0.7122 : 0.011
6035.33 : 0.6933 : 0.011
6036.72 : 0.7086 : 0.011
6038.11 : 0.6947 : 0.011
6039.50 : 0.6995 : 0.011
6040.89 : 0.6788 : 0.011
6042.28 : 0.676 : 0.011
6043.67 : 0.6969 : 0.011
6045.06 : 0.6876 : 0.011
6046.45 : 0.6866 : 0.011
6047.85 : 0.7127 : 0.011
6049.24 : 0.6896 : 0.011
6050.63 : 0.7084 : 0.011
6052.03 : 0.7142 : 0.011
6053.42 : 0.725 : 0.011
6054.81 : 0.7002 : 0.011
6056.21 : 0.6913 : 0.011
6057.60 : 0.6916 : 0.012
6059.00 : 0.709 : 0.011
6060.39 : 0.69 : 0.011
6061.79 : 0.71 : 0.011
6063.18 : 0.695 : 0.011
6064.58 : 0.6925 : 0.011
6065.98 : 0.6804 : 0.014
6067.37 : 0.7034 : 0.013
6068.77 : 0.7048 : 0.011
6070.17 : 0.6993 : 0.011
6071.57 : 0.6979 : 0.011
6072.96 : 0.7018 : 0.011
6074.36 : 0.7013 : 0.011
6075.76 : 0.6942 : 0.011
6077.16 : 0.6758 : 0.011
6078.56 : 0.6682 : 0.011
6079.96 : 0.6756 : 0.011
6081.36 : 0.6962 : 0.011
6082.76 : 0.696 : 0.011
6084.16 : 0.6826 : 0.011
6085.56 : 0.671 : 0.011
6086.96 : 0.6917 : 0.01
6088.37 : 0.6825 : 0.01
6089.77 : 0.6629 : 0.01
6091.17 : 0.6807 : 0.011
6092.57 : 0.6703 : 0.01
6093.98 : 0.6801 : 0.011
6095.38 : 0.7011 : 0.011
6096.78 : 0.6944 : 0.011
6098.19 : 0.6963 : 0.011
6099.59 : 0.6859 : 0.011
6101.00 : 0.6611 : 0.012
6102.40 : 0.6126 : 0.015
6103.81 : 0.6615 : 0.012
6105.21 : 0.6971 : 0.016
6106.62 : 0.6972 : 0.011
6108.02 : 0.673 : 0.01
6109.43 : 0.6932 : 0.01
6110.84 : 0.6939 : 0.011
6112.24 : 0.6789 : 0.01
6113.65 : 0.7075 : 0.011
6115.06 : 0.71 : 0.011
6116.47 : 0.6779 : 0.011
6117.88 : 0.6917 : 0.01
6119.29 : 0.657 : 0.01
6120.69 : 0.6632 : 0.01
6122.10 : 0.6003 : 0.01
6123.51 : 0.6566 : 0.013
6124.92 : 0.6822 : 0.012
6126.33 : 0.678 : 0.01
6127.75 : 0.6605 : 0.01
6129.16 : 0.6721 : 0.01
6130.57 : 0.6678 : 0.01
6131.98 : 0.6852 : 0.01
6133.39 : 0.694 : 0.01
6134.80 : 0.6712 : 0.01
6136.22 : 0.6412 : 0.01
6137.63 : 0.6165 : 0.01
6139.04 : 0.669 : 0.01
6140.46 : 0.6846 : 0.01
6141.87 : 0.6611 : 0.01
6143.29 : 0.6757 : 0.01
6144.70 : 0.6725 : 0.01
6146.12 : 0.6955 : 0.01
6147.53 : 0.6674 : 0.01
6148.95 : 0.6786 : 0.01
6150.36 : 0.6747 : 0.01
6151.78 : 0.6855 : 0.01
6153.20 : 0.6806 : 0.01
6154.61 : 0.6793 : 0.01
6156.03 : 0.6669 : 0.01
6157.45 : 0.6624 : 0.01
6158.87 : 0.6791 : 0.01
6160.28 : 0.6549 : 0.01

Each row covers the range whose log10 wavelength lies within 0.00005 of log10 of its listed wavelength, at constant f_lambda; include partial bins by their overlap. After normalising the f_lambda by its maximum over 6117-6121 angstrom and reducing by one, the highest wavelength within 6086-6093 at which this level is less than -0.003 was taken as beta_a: 6092.57 angstrom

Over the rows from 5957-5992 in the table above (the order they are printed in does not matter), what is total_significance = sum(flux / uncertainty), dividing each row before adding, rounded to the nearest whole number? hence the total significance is 1544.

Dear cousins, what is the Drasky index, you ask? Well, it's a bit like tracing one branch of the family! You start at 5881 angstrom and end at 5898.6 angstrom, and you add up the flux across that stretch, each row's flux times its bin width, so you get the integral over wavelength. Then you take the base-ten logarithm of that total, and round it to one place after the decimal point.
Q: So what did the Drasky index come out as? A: 1.0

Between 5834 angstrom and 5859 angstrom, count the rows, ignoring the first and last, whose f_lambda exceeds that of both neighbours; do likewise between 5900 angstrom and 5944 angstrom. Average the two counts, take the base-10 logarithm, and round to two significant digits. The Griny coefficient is 0.88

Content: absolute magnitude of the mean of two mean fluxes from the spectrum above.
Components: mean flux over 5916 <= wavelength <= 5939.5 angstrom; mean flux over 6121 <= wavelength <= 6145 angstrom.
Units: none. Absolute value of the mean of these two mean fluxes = 0.683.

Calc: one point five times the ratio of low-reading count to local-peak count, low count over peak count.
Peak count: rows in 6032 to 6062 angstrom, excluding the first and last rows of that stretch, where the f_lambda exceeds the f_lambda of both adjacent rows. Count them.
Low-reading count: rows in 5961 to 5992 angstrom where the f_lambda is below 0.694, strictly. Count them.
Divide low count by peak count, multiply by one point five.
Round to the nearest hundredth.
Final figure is 1.93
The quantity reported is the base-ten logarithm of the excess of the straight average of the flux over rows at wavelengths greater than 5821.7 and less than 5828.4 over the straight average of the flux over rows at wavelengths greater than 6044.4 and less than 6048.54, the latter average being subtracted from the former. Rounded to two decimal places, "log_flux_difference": -1.44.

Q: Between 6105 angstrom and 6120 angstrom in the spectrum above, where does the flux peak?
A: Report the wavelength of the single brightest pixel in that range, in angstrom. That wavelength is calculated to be 6115.06 angstrom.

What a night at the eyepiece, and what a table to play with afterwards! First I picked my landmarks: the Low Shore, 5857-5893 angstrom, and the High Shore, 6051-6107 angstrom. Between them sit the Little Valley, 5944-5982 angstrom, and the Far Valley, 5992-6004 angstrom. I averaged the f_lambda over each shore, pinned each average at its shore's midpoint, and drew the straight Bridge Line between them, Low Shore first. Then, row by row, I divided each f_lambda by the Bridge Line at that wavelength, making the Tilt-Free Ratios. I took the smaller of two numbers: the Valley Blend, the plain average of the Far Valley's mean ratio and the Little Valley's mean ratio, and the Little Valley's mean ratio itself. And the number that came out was 1.02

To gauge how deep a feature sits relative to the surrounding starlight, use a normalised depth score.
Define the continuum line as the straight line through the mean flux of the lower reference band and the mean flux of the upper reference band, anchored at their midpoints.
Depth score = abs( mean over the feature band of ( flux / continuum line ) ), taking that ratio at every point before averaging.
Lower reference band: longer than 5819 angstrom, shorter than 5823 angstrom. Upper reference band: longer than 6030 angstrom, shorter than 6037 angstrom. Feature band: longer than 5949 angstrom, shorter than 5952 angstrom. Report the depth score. 0.975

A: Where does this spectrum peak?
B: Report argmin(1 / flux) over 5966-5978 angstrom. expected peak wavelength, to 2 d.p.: 5968.99 angstrom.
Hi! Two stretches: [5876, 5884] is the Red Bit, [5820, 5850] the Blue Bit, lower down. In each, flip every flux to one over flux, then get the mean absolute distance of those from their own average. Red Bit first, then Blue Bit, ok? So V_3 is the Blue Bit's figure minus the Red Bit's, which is 0.00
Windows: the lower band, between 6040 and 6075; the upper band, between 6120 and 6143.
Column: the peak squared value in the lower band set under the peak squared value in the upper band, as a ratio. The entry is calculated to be 0.92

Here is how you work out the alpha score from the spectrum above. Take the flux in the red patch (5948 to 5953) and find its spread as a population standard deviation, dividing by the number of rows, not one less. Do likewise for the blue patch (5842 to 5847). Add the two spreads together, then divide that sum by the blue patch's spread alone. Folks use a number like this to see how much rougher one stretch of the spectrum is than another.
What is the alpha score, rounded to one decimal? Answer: 1.6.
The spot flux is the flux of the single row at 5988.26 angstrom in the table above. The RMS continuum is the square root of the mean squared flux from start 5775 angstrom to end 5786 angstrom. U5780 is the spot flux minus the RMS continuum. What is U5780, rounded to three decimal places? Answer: -0.032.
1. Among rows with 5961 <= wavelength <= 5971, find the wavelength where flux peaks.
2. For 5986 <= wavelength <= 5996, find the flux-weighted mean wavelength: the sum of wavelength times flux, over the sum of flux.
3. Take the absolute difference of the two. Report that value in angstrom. 22.1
